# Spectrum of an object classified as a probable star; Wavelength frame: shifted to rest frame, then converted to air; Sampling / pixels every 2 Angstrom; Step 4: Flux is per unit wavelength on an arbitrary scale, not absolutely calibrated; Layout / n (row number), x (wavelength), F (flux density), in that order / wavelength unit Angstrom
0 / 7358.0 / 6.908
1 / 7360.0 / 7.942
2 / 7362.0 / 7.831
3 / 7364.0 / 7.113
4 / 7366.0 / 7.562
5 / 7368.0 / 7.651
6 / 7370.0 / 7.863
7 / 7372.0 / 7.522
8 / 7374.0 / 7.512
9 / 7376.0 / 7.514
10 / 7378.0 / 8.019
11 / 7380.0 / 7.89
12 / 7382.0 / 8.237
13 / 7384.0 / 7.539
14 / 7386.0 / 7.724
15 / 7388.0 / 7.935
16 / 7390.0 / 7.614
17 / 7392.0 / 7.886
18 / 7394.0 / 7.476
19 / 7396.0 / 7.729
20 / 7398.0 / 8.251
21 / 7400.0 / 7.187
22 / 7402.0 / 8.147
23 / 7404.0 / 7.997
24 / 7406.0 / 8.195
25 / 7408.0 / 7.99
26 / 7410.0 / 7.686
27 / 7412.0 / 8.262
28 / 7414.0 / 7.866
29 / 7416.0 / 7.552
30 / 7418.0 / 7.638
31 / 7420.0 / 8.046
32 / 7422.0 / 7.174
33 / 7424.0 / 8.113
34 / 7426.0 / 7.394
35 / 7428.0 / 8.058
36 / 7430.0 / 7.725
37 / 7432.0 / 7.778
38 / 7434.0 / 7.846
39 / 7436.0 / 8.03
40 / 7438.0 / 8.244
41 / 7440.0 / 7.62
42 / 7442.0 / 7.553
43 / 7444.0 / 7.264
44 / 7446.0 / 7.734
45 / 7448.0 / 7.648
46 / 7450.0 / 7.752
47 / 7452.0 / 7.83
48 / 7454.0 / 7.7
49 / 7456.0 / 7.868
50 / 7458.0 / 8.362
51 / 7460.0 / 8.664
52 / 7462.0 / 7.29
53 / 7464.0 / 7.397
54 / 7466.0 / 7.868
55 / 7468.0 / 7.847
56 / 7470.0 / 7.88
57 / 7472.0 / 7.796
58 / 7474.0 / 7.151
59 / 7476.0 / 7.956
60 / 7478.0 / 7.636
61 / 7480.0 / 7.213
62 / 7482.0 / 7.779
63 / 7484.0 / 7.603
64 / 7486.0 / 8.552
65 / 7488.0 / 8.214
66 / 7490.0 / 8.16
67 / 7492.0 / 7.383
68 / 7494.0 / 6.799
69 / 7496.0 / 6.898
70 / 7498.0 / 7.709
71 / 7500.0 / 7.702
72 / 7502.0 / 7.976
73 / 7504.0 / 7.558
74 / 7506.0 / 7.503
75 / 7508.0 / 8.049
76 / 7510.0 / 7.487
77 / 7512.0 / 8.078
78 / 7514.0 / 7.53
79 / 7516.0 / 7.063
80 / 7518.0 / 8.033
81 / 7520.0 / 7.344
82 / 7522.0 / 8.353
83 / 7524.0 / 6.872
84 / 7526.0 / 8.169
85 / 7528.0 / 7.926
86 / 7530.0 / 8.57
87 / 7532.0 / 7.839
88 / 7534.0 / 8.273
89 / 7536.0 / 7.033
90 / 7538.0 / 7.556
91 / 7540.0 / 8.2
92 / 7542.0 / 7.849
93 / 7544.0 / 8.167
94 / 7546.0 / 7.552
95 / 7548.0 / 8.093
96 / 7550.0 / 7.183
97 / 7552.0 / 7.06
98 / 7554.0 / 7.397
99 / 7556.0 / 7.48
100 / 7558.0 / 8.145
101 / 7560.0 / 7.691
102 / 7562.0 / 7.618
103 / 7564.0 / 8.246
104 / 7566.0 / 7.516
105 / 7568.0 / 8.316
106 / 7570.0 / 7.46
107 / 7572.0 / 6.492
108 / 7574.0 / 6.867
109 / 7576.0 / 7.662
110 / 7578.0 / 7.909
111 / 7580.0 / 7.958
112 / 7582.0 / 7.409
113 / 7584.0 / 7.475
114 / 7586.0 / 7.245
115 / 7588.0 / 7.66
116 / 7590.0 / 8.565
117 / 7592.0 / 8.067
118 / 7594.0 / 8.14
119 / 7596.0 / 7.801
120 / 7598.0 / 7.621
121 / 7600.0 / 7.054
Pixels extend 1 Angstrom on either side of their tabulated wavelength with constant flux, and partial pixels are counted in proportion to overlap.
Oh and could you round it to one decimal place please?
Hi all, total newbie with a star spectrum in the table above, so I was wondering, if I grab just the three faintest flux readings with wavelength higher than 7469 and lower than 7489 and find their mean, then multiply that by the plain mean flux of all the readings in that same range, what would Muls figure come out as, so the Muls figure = 57.0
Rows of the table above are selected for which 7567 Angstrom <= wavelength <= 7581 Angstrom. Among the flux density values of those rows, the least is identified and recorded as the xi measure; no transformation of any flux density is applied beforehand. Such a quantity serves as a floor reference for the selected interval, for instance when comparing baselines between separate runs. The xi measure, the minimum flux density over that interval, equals 6.492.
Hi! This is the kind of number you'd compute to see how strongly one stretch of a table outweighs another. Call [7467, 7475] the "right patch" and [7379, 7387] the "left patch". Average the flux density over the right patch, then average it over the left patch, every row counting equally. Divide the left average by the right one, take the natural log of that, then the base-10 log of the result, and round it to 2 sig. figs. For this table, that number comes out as -1.6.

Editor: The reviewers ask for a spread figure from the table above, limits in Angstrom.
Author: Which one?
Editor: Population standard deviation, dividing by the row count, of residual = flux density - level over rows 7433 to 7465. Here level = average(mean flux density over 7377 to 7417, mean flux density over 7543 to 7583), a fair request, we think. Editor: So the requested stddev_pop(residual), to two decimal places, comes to 0.37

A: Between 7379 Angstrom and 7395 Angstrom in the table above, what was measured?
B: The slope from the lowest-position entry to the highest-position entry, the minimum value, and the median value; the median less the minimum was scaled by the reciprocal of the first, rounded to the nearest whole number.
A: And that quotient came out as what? -11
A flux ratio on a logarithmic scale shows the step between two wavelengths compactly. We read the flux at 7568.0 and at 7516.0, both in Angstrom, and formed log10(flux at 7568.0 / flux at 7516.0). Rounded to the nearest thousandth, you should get 0.071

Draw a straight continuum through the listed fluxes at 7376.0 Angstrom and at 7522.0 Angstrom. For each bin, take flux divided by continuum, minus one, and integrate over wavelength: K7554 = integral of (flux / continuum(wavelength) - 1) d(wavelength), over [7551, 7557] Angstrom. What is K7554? -0.86 Angstrom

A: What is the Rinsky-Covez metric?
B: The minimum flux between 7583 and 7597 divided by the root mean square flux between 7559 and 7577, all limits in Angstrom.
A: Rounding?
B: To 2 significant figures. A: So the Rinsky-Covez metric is 0.96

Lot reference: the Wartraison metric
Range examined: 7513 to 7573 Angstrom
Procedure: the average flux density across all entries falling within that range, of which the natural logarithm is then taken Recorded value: 2.041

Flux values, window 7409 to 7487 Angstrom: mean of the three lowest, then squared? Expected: 52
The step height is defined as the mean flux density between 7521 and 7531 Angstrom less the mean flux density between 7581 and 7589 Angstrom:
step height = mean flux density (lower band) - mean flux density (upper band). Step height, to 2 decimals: 0.53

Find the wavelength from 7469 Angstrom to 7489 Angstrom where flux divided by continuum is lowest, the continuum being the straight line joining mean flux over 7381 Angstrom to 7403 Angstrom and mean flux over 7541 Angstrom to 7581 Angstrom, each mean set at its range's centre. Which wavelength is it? 7474.0 Angstrom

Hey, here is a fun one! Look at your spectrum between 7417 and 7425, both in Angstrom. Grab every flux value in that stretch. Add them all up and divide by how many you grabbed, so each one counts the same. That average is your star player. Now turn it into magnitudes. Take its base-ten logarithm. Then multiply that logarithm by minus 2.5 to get -2.22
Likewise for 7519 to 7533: -2.24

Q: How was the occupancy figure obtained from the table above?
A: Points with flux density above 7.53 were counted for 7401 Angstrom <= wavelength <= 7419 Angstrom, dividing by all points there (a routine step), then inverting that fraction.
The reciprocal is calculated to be 1.0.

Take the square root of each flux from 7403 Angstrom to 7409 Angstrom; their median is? 2.83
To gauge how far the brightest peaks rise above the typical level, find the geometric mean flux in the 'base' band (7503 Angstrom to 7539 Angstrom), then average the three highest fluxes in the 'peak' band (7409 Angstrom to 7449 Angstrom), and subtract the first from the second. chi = 0.49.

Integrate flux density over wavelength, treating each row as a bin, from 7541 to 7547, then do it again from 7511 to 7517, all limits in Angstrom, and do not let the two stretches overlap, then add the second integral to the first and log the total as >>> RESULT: 92.5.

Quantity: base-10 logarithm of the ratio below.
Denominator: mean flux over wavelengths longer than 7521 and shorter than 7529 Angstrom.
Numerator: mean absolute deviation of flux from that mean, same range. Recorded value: -1.21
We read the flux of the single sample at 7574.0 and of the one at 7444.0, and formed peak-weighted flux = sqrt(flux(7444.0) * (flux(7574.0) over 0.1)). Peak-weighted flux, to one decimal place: 22.3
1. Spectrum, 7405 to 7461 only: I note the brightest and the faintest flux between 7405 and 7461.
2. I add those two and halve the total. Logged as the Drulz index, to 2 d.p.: 7.92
